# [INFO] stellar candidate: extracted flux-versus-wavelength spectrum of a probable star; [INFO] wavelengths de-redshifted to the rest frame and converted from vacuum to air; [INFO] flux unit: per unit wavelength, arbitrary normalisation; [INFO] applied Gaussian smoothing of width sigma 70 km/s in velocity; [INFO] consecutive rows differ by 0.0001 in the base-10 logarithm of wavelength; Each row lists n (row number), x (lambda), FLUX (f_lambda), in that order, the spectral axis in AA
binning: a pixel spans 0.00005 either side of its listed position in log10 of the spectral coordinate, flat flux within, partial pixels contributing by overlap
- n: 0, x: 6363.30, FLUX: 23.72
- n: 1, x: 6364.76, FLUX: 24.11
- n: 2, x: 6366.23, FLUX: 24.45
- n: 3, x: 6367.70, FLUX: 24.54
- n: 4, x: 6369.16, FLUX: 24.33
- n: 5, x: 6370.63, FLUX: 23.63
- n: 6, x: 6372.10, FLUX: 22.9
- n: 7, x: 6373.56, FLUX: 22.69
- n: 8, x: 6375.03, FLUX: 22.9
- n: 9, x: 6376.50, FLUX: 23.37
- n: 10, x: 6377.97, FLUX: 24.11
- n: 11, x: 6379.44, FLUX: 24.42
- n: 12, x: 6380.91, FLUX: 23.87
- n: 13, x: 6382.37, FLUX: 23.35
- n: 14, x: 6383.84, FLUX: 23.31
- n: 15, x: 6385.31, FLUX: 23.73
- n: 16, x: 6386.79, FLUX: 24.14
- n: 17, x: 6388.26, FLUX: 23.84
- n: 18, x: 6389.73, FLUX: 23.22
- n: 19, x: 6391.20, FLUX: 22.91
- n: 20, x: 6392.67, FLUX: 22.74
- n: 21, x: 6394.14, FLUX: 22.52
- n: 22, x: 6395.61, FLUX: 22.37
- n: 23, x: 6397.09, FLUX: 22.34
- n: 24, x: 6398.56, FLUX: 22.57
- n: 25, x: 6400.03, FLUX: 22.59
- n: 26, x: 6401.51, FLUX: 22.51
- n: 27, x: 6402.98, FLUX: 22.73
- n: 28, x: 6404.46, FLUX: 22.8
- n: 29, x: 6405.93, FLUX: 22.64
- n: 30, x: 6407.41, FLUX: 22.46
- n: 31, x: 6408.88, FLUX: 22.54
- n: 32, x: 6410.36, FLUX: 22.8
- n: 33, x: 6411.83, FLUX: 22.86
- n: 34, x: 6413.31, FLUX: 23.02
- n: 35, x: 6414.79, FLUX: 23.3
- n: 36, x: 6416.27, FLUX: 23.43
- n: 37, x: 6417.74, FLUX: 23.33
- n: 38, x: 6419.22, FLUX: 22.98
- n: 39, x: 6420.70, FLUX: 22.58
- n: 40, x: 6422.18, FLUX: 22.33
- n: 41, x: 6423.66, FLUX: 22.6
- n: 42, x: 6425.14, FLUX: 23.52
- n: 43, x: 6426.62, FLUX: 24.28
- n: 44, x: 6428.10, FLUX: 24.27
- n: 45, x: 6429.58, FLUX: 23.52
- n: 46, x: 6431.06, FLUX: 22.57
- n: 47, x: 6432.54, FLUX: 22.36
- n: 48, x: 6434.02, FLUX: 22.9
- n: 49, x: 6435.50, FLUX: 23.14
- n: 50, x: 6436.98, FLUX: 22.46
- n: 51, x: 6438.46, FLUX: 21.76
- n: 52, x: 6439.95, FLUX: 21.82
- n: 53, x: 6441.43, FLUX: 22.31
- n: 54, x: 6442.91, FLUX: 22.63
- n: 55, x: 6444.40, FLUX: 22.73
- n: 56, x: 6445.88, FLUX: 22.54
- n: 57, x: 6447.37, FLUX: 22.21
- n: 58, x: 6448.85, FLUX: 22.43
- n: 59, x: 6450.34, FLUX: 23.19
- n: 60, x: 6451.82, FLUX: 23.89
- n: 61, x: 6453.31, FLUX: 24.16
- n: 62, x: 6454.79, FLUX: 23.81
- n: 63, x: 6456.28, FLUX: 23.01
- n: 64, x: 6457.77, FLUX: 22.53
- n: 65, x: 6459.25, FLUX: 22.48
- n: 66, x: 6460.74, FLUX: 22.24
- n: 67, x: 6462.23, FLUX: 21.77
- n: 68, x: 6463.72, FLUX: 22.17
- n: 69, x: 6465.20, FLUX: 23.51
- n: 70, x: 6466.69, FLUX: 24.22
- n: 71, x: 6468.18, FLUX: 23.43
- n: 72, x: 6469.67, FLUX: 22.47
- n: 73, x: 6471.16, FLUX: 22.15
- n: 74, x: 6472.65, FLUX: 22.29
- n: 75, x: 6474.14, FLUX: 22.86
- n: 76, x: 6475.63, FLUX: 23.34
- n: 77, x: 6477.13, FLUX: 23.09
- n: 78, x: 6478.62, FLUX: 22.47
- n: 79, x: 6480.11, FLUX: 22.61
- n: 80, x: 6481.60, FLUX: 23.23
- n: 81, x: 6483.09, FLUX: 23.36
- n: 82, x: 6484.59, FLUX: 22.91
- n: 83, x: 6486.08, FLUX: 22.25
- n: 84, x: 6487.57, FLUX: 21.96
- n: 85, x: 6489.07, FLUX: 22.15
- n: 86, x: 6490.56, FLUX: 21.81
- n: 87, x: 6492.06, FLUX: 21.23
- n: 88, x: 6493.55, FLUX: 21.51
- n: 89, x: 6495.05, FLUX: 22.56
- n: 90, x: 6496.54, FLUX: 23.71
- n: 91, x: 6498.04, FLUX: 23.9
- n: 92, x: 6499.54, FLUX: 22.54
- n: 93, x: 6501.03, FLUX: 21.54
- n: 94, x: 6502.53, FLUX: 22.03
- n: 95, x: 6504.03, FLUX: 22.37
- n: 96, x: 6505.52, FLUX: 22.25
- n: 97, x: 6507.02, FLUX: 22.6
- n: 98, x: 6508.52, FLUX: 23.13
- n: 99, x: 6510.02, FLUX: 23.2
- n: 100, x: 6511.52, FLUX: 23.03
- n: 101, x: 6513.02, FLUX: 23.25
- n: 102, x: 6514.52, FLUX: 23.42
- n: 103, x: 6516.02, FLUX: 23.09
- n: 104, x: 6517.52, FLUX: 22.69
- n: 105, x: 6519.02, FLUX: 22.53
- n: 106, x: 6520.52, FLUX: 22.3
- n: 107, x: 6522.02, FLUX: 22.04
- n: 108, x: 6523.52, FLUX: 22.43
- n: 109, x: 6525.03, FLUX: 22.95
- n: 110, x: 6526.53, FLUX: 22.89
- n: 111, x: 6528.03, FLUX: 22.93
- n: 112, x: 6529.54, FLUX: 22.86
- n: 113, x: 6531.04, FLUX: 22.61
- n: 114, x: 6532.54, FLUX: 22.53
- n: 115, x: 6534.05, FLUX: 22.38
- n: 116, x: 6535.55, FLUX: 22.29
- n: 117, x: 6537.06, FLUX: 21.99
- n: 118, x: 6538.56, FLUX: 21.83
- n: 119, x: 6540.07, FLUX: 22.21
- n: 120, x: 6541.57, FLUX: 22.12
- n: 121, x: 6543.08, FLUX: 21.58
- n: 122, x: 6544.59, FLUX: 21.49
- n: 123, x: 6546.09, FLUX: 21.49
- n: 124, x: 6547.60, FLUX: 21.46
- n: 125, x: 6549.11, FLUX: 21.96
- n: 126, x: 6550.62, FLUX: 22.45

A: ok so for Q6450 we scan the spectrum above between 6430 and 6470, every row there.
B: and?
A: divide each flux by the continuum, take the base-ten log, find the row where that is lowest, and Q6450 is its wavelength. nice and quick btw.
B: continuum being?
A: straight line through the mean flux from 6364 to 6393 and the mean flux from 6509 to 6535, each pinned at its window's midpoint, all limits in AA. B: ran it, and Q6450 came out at 6438.46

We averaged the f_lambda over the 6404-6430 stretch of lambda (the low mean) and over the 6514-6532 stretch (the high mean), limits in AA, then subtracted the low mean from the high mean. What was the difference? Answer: -0.3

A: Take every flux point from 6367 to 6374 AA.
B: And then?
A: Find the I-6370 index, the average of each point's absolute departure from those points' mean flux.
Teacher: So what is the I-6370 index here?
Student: 0.66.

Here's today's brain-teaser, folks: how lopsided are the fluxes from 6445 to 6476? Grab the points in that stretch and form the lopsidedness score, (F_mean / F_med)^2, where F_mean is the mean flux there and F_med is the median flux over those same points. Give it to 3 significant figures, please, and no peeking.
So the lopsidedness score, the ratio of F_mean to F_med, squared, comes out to 1.03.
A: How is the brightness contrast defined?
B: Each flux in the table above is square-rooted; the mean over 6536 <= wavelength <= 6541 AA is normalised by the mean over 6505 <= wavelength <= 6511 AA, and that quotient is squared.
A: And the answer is 0.97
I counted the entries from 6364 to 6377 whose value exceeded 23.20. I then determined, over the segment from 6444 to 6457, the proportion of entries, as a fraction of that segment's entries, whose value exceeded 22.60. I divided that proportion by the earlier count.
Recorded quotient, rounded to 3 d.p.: 0.111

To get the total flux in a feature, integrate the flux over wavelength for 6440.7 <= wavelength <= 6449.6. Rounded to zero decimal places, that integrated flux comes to 200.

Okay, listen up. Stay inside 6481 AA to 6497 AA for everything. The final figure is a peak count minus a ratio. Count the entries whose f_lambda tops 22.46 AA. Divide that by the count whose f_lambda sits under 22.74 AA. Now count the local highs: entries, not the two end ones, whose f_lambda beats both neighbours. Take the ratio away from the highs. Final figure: 1.3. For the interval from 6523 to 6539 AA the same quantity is 1.1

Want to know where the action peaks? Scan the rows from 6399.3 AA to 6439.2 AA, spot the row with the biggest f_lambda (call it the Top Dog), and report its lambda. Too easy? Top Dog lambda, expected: 6426.62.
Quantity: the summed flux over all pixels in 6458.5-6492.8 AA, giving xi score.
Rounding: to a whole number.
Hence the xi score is 520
